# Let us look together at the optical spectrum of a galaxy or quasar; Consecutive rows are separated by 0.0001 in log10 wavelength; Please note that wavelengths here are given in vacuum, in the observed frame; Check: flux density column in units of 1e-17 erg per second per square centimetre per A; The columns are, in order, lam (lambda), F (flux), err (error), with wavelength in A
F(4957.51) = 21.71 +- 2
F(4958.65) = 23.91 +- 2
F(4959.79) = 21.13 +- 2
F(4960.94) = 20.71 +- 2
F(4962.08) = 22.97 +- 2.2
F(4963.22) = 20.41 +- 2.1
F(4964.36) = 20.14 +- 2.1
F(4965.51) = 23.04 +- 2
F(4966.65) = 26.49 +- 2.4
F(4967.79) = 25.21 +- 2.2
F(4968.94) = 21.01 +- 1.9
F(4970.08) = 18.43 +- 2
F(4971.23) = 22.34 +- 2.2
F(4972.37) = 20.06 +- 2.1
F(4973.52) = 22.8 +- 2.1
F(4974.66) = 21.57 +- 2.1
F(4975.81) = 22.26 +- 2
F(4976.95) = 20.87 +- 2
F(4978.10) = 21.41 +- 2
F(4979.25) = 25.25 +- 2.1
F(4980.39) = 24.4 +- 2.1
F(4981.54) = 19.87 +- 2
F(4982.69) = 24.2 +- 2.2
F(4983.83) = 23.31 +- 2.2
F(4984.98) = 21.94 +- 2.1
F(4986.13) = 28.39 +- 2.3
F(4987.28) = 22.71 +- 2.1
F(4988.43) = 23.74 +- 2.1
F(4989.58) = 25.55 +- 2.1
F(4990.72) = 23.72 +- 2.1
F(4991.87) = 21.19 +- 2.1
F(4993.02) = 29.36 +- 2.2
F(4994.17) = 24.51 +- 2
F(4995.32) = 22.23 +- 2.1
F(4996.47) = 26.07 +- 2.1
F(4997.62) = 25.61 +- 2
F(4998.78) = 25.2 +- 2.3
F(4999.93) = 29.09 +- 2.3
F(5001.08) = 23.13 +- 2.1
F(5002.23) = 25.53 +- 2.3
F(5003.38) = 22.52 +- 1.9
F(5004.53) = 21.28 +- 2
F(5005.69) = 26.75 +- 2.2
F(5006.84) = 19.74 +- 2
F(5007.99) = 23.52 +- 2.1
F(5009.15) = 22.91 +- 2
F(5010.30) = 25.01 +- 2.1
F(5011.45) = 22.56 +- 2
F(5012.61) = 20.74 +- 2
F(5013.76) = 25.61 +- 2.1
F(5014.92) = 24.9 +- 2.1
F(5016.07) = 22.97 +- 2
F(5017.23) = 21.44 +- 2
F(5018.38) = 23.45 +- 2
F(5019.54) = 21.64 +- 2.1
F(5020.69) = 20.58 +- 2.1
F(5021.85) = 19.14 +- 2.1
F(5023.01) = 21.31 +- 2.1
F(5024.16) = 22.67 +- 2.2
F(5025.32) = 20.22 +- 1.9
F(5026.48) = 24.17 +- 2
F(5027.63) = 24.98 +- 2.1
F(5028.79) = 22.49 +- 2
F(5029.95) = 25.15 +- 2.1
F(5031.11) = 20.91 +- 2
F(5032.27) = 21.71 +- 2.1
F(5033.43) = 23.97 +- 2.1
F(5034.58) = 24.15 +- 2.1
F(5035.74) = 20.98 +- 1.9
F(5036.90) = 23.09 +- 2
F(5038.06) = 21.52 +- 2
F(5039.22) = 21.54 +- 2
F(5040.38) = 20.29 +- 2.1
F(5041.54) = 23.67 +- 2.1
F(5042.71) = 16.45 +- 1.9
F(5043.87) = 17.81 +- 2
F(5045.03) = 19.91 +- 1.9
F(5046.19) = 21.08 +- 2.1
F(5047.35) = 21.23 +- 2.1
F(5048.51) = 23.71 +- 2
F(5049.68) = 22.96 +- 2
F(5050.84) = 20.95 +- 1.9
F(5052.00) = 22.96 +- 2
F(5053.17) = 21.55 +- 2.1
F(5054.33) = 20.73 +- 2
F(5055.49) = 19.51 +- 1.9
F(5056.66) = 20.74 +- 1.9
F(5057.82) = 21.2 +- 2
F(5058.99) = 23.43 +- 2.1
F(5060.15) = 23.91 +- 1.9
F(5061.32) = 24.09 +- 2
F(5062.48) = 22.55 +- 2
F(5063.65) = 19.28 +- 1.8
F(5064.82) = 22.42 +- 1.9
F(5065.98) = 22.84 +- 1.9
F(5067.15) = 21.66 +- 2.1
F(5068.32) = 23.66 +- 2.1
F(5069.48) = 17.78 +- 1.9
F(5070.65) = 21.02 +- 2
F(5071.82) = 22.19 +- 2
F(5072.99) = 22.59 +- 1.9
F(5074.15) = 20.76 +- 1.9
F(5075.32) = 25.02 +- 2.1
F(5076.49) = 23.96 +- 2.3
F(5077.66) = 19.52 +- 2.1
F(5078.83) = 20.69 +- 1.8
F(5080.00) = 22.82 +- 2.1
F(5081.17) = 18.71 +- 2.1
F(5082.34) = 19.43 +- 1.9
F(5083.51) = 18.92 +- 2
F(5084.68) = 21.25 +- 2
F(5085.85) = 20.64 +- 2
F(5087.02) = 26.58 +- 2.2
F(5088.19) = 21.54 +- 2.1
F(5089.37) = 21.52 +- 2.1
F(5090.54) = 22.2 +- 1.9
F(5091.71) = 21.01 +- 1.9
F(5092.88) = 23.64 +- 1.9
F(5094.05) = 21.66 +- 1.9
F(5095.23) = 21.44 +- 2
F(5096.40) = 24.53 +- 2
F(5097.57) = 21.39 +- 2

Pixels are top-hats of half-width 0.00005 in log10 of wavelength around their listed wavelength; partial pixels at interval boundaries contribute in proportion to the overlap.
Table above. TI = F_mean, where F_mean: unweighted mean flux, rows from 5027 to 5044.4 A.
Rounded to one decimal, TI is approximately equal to 21.9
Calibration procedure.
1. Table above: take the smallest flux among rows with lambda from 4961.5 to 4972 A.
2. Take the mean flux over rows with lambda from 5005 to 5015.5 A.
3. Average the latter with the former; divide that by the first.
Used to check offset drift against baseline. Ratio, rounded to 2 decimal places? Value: 1.14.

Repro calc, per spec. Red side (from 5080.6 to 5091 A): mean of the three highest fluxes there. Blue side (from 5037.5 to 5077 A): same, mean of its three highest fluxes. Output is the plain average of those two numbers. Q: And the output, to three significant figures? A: 23.9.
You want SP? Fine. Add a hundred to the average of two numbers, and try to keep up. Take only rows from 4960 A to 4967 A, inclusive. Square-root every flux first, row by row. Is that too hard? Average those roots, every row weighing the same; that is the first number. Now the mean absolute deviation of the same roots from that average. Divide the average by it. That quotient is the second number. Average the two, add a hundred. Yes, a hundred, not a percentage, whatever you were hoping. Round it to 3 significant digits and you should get 114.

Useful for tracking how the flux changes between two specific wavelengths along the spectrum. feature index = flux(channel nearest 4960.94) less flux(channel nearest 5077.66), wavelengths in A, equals 1.2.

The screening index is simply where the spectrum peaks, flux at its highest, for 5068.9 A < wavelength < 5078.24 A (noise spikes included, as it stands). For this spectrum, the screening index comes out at 5075.32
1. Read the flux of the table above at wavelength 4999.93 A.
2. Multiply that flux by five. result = 145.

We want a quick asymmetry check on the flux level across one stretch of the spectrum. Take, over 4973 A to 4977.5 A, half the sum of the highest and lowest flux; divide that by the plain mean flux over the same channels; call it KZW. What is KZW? 1.00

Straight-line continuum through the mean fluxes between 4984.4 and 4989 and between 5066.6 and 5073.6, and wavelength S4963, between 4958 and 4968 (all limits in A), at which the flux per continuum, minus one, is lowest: 4964.36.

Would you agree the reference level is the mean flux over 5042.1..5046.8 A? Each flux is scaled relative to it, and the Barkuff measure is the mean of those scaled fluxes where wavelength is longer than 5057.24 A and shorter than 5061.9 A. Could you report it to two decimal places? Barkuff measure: 1.23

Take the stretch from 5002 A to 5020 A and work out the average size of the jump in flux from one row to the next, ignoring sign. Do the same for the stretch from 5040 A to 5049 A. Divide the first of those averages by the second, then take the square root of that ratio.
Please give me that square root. 1.03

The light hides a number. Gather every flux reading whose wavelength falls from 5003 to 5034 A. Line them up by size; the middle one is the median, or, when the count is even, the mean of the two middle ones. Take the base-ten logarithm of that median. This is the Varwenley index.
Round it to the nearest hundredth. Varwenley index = 1.35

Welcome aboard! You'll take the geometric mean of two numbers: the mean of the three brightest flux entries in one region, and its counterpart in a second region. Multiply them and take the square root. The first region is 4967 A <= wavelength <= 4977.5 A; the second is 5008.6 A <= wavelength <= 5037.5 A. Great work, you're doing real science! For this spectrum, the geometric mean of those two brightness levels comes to 24.3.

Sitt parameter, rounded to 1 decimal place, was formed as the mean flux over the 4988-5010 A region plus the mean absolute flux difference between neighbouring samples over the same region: 27.6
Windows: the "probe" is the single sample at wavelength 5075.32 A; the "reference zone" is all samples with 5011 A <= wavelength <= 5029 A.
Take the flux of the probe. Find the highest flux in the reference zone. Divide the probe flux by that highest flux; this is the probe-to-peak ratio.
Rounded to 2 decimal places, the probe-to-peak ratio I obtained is 0.98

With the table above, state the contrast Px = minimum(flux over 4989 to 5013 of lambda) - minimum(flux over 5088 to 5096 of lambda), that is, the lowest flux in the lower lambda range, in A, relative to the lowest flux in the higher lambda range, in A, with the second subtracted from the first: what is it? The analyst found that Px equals -1.3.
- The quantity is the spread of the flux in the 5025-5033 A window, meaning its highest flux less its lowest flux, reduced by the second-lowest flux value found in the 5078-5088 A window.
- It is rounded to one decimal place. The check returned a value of -14.0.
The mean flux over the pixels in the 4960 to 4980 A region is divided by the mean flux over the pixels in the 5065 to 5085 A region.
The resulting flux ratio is 1.03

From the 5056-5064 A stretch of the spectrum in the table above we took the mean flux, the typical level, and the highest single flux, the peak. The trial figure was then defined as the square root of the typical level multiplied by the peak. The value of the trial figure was 23.1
